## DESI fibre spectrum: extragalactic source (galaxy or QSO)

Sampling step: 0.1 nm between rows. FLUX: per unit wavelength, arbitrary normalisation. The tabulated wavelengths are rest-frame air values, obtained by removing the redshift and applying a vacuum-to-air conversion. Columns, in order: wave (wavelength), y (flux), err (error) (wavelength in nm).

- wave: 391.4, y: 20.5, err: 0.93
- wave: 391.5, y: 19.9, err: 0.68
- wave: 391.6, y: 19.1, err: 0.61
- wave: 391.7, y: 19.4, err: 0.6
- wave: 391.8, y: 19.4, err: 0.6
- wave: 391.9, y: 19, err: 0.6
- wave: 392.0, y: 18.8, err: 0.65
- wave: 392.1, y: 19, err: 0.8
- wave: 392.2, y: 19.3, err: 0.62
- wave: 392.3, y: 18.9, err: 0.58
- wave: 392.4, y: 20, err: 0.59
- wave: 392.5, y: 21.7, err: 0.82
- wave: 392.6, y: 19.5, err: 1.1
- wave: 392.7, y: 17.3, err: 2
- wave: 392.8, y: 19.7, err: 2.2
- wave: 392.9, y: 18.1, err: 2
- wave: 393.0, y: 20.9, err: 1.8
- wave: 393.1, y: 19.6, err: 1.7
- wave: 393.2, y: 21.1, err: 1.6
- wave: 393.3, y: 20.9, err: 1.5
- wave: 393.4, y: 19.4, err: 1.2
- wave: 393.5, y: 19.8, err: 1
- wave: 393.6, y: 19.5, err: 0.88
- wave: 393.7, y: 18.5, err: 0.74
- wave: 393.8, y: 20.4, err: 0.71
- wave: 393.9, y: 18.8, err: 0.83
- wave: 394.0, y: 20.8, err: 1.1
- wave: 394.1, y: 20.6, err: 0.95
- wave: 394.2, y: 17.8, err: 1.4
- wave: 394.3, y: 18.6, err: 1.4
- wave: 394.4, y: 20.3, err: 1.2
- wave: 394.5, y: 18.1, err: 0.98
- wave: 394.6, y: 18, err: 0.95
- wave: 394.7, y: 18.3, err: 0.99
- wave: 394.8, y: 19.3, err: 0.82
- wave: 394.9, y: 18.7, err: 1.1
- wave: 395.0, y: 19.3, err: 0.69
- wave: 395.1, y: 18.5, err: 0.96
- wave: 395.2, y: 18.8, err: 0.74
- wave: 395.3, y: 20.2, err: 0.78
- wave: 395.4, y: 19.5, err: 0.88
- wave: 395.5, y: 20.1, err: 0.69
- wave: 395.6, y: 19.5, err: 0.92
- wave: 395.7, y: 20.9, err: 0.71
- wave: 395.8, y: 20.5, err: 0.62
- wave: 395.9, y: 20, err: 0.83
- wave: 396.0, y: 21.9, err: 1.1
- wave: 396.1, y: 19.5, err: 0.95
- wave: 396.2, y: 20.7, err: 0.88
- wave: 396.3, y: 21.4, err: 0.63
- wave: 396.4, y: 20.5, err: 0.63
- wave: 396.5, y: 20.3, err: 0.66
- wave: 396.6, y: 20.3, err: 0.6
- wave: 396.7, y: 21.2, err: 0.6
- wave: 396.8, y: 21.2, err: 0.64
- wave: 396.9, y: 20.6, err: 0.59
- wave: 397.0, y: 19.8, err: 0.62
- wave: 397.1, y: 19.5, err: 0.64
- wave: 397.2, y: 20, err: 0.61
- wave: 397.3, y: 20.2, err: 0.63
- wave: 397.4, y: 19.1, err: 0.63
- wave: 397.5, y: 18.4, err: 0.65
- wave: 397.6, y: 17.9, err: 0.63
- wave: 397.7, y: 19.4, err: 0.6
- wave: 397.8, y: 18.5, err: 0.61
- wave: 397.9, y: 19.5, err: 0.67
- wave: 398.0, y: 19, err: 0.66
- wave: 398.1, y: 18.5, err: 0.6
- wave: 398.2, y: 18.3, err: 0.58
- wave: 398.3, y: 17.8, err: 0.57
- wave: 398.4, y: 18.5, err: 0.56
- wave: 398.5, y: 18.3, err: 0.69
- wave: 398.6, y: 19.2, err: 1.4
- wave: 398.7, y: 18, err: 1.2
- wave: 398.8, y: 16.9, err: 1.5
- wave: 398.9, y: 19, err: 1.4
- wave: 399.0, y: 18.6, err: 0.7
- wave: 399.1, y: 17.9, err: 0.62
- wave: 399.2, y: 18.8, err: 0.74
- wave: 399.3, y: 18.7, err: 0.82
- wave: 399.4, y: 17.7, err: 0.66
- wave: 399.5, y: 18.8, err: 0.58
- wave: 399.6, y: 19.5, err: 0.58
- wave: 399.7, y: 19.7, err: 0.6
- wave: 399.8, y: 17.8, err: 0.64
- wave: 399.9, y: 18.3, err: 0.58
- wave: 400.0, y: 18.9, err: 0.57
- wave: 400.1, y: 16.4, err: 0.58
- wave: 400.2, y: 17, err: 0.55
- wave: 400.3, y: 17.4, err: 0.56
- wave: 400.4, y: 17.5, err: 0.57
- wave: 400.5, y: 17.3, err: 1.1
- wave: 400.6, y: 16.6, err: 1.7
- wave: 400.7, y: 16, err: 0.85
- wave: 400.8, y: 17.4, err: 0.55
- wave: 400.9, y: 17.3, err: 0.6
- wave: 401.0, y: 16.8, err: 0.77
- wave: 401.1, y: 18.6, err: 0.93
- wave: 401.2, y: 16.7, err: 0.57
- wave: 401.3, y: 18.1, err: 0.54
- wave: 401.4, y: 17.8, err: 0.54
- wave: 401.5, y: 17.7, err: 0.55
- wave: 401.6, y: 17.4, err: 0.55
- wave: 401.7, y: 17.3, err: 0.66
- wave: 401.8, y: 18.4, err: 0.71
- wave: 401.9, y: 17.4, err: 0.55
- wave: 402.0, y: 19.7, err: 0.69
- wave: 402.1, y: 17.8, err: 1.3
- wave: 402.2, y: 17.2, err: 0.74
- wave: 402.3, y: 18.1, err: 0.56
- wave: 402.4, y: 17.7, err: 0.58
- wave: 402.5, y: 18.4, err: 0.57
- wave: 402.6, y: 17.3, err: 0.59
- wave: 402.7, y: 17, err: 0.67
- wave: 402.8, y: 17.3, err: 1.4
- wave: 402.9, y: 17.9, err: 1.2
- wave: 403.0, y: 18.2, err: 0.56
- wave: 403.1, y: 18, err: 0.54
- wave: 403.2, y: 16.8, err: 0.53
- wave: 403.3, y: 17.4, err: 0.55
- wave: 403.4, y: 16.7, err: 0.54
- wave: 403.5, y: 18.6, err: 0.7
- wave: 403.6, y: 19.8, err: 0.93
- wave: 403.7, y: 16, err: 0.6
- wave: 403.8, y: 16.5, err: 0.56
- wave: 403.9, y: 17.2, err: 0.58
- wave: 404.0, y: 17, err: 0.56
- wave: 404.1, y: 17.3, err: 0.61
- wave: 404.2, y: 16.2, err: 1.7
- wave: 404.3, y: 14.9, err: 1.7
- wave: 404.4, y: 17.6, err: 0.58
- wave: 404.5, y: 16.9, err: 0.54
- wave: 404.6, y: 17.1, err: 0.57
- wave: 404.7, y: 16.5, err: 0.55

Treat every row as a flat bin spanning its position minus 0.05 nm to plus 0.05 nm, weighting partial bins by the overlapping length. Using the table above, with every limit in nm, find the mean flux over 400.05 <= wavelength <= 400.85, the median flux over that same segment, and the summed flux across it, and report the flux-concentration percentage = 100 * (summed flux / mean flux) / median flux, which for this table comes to 47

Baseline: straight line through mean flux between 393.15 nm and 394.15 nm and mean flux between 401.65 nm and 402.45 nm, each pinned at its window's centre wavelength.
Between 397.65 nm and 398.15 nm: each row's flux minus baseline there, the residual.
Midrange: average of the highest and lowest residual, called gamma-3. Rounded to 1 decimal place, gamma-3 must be 0.0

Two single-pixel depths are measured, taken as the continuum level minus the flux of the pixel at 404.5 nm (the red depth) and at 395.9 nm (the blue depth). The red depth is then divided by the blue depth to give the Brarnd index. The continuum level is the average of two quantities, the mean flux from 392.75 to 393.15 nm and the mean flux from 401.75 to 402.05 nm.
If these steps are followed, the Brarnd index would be -2.2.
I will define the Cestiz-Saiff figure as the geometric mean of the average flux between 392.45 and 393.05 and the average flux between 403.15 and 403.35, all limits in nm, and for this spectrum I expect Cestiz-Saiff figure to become 18.3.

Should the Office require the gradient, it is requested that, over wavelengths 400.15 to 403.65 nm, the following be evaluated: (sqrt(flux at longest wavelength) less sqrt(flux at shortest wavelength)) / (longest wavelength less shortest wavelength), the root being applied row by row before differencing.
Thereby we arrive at 0.10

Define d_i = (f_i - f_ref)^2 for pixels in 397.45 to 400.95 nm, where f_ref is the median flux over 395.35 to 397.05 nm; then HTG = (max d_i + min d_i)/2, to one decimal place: 10.4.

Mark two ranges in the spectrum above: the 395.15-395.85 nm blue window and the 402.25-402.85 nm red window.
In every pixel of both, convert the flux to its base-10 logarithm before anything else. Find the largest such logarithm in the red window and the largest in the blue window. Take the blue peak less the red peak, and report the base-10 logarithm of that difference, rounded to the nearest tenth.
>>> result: -1.3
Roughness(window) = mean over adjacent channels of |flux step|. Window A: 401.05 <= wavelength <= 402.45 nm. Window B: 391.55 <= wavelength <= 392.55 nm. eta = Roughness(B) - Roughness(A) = -0.44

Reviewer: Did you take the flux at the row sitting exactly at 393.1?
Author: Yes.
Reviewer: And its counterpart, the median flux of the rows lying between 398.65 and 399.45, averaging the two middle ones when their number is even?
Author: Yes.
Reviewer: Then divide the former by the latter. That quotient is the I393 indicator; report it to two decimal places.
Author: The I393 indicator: 1.07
